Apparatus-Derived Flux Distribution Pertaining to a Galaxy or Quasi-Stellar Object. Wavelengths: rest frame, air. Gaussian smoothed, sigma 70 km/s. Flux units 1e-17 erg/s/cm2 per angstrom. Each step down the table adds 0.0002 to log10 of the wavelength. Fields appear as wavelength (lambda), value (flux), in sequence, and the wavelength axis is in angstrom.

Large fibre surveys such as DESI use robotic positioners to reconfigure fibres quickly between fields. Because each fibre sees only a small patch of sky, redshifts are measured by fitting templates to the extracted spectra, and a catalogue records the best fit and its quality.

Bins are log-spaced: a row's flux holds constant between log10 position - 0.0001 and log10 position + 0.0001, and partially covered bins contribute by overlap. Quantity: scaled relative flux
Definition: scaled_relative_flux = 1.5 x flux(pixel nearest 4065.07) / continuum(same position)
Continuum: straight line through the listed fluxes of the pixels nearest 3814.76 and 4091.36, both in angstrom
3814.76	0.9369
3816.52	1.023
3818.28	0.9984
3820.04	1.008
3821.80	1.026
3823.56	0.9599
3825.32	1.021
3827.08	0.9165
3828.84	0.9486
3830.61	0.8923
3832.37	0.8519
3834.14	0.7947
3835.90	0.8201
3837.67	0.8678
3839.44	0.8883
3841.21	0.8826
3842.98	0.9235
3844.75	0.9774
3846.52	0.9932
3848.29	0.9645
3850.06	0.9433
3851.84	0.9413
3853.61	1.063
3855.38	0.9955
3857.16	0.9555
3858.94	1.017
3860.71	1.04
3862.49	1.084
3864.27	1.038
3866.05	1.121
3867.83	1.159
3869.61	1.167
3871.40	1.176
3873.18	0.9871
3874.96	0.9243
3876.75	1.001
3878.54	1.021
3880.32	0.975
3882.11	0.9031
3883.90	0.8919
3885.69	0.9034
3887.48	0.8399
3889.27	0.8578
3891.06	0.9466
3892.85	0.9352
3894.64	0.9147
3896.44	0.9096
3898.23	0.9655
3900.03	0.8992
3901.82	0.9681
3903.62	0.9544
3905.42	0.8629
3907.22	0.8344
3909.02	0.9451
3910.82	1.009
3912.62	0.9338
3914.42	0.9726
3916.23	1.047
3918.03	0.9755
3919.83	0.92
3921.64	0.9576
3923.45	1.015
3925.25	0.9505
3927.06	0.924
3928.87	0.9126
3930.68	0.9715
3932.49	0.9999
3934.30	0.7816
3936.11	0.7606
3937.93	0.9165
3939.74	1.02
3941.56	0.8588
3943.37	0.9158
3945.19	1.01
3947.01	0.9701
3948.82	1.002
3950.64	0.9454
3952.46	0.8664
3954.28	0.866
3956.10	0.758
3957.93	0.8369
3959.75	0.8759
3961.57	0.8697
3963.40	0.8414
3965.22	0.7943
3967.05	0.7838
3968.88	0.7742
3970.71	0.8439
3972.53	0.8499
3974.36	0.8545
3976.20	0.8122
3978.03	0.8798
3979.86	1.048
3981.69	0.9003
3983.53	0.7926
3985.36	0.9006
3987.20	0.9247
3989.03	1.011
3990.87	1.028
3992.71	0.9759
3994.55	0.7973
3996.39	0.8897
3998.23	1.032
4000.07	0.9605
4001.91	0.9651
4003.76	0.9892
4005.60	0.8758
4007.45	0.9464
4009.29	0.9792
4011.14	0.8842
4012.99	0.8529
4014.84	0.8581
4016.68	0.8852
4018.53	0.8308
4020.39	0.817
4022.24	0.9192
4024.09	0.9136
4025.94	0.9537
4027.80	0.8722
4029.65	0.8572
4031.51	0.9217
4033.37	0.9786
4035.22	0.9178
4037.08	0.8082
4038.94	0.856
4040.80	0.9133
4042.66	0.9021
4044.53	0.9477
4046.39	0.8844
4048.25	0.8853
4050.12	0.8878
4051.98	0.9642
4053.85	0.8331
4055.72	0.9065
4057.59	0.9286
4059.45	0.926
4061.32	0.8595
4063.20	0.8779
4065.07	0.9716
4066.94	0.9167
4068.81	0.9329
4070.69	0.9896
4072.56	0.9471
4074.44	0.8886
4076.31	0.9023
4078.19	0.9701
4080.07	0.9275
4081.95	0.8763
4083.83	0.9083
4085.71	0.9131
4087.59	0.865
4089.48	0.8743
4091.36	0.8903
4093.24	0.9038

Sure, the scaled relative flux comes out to 1.63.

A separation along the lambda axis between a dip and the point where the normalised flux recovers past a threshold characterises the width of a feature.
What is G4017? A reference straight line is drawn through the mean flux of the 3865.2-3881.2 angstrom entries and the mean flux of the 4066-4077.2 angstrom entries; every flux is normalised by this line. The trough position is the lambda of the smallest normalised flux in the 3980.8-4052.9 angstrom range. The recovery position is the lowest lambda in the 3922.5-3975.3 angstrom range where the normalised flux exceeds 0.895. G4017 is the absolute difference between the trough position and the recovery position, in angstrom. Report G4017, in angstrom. 60.1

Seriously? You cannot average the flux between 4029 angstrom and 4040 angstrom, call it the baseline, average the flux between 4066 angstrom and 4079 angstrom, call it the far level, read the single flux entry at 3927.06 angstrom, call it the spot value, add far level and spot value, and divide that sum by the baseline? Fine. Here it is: 2.09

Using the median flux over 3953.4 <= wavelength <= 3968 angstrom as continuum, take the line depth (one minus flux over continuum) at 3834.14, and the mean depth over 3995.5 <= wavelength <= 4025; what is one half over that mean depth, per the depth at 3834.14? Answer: -108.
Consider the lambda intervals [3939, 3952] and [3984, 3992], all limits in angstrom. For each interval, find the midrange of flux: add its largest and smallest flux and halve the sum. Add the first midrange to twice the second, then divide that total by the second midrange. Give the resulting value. 2.97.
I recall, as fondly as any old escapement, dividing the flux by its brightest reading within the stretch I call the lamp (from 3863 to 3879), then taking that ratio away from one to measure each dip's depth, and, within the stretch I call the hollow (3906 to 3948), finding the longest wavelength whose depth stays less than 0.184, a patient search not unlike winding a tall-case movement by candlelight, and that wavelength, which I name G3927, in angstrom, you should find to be 3947.01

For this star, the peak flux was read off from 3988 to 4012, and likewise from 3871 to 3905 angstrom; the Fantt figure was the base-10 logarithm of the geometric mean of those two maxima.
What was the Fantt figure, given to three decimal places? 0.042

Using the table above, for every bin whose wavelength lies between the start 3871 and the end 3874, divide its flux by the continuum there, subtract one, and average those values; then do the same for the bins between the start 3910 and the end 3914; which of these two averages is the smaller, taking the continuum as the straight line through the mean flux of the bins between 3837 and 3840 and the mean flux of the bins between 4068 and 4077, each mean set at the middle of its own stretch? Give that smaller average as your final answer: 0.085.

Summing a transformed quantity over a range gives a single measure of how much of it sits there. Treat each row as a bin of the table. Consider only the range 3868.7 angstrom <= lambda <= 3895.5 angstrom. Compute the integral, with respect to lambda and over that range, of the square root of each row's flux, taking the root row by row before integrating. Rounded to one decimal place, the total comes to 26.3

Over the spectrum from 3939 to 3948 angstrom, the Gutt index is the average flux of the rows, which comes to 0.95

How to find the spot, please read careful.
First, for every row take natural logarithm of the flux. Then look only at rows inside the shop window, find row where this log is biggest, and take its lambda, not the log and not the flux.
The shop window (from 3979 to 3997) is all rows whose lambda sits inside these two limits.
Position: 3979.86 angstrom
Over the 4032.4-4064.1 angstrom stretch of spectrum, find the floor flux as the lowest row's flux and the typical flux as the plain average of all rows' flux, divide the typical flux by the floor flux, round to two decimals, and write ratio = 1.11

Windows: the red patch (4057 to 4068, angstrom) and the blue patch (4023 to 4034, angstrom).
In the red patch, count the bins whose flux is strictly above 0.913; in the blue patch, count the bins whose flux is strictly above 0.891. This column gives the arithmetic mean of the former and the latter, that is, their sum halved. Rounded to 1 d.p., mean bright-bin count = 4.0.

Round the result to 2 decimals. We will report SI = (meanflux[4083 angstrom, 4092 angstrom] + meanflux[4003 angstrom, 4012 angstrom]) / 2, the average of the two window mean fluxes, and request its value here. 0.91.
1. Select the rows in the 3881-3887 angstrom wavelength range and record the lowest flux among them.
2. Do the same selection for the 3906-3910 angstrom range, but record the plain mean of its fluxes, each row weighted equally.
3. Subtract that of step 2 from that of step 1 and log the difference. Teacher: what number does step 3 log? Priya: 0.002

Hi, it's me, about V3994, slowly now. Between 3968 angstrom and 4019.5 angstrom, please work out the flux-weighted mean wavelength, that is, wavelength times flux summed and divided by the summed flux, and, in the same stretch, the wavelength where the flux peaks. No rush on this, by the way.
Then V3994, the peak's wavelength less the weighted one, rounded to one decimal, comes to -14.0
